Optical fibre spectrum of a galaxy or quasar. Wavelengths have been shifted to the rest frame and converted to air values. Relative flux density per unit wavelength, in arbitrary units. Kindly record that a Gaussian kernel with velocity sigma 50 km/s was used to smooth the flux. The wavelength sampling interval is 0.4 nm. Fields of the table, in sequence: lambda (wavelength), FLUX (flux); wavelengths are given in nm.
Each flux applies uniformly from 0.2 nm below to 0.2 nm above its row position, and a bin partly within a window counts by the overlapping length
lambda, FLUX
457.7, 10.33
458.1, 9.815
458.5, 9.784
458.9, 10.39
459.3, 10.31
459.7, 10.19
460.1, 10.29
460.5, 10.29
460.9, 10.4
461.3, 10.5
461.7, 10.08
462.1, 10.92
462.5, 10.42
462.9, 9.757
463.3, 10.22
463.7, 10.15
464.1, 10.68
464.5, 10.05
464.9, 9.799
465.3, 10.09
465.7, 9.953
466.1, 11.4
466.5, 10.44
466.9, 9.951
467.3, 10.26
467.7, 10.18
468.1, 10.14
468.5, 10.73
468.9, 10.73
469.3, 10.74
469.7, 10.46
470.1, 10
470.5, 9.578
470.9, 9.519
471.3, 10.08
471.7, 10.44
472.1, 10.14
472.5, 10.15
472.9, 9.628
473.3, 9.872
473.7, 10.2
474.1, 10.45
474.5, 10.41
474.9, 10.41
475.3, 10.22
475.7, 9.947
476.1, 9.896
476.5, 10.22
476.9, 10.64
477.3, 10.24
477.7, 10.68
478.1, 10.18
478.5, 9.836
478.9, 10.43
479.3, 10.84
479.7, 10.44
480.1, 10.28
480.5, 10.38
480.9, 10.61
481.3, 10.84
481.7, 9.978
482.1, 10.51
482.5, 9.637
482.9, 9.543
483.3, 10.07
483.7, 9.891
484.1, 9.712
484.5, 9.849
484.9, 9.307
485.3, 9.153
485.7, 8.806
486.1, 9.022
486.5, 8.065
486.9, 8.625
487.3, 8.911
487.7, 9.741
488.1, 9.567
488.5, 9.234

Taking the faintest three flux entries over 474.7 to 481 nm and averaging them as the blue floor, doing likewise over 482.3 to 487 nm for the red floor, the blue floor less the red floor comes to 1.4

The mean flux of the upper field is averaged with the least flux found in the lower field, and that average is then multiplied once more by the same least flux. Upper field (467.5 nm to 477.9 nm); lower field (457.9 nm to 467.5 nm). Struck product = 97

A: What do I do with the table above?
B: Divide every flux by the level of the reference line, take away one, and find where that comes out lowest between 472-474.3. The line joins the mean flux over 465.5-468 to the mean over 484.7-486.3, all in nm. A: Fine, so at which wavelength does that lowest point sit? 472.9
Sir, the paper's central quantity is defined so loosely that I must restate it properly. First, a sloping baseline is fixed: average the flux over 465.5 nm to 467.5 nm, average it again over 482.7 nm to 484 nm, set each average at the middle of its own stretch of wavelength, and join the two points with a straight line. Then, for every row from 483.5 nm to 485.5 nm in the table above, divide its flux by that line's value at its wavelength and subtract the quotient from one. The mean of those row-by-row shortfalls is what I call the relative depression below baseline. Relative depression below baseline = 0.02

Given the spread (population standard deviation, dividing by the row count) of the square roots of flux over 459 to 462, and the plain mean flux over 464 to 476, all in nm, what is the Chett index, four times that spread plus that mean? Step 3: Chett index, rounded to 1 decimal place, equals 10.3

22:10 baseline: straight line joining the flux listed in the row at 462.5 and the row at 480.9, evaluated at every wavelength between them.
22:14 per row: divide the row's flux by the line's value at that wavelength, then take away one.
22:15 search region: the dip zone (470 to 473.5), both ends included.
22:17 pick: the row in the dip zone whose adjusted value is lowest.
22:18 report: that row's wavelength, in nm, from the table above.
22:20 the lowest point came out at 470.9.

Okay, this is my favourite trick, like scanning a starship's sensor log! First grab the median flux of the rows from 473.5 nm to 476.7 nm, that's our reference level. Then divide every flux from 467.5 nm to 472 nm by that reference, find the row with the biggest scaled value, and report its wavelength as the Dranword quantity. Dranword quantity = 469.3 nm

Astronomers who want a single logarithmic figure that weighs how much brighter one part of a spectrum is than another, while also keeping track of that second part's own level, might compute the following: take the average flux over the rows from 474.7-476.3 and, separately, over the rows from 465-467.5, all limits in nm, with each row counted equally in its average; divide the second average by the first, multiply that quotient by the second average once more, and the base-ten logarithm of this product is 1.02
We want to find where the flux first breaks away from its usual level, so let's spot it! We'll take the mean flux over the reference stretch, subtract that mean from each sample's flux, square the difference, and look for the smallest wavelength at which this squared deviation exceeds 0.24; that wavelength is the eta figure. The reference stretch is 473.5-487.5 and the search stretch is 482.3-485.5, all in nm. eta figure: 484.9 nm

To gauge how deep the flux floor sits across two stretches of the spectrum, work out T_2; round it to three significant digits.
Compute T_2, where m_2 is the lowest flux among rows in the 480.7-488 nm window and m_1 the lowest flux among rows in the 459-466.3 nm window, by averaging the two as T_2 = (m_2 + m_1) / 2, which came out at 8.91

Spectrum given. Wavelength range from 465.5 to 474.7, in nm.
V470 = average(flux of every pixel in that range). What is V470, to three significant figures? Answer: 10.2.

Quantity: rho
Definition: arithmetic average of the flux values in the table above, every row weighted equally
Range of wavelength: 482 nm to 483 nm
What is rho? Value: 9.9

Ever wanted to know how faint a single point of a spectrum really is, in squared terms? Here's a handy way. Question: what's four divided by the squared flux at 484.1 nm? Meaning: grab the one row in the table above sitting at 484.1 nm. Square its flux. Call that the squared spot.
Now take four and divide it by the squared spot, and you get 0.0424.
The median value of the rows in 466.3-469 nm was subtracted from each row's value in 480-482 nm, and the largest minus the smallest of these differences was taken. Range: 0.86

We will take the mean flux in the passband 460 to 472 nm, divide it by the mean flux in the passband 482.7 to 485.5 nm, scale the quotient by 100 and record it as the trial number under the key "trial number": 107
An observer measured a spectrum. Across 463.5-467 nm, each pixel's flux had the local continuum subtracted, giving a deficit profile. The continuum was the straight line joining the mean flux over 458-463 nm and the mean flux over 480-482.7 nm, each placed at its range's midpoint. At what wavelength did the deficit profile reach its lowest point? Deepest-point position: 464.9 nm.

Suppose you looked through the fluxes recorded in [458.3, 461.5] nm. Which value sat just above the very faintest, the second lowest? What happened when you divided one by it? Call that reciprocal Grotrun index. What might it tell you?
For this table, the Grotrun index 0.098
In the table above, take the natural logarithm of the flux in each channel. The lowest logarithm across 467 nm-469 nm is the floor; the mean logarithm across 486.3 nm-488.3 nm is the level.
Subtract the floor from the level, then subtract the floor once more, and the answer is -2.44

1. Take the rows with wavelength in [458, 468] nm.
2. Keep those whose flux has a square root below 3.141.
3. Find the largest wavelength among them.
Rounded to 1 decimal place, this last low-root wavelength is 464.9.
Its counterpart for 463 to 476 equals 472.9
